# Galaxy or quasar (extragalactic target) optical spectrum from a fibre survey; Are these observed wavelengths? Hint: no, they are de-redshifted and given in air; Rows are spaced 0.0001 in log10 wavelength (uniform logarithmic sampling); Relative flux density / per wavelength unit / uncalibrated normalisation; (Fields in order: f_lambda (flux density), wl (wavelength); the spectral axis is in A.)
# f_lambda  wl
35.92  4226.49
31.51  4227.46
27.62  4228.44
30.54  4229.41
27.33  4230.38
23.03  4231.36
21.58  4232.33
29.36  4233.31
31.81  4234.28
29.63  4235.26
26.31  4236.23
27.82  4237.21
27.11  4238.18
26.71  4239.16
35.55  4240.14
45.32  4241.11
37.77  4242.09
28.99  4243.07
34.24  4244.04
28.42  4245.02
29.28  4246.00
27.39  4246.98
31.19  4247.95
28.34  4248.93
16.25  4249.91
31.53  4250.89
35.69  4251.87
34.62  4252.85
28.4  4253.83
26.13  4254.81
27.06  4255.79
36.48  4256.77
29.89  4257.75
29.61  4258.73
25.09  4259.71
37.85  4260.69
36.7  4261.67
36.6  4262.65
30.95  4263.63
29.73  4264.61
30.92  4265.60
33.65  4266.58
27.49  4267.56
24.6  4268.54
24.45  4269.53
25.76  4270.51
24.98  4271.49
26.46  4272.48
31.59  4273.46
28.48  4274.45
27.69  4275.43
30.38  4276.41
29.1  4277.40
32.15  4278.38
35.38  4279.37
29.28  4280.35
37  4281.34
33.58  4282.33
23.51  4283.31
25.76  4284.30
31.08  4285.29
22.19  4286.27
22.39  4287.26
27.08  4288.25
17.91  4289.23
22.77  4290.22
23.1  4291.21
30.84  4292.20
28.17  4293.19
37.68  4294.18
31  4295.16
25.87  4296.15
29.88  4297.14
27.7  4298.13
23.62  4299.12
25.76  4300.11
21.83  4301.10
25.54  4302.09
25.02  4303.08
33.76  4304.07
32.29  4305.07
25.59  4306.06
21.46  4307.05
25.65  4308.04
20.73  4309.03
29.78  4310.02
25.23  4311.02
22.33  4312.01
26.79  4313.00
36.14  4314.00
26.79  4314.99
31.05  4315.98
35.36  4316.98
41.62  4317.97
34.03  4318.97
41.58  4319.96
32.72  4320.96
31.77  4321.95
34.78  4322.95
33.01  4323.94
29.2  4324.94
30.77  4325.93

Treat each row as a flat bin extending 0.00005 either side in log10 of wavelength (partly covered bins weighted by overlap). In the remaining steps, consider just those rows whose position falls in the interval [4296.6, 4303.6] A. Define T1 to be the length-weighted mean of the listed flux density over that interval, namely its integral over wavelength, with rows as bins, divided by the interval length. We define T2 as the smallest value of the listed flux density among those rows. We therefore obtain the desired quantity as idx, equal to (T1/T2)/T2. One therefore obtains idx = 0.054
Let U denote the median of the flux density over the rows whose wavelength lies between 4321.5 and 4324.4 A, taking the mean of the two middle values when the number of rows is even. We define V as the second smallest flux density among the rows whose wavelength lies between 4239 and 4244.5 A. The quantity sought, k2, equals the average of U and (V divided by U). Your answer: 16.9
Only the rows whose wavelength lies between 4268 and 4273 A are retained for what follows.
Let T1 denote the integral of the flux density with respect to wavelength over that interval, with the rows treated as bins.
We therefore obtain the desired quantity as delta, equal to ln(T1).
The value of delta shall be 4.84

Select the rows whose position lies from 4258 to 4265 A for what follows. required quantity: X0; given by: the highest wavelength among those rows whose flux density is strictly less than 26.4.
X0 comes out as 4259.71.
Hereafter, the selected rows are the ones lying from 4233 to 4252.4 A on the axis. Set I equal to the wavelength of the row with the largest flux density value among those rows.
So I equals 4241.11 A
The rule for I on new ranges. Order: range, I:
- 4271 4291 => 4281.34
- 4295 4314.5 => 4314.00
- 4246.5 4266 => 4260.69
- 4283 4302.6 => 4294.18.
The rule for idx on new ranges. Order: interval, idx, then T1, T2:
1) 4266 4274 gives 0.046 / 27.4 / 24.45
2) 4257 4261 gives 0.049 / 30.7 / 25.09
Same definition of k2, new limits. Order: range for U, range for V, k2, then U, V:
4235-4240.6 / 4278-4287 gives 14.2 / 27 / 23.51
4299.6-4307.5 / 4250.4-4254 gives 13.4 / 26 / 31.53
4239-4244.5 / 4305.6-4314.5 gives 17.8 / 35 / 21.46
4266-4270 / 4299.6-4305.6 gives 13.5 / 26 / 25.02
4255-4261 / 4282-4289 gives 15.3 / 30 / 22.39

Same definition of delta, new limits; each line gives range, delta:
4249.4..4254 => 4.90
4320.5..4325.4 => 5.07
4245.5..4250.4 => 4.87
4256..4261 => 5.05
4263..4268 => 5.04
